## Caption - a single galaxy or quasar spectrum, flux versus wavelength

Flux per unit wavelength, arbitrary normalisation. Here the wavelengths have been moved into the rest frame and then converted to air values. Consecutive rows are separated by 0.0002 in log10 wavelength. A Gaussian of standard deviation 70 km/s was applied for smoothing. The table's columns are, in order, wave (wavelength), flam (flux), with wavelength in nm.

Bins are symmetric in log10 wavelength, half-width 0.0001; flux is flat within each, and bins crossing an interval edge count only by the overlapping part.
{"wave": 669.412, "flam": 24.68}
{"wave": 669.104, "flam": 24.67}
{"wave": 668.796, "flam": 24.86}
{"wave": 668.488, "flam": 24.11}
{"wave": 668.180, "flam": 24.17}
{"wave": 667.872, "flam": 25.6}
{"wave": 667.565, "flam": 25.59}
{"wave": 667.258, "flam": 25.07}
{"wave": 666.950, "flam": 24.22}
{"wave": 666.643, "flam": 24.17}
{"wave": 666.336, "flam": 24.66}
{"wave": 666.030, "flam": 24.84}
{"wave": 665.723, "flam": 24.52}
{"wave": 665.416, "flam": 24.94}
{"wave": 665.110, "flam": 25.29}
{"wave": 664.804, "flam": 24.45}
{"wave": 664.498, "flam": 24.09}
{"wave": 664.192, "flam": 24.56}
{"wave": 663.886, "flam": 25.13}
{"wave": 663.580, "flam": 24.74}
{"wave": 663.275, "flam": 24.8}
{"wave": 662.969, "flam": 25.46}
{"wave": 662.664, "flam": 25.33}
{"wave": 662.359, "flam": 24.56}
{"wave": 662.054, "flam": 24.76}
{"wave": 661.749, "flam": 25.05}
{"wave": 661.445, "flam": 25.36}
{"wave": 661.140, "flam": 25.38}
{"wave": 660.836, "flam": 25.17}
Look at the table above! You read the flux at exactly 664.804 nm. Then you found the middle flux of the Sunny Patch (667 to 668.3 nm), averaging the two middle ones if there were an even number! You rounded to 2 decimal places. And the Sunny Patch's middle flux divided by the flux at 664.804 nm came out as 1.04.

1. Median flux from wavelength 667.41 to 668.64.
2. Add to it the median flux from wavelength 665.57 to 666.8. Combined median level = 49.47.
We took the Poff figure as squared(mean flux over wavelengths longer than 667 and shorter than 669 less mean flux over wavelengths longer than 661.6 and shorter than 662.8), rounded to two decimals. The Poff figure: 0.00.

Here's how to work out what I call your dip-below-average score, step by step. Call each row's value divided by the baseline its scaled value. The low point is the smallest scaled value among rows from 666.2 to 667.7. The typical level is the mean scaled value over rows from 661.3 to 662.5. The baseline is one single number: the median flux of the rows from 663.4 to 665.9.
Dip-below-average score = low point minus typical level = -0.031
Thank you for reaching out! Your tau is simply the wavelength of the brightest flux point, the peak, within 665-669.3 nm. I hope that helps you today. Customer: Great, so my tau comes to 667.872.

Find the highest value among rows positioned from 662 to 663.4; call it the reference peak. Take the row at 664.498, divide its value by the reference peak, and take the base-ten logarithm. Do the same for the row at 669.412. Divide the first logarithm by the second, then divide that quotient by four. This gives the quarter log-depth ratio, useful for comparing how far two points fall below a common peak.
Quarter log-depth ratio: 0.44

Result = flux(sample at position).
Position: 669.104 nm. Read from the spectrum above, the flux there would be 24.67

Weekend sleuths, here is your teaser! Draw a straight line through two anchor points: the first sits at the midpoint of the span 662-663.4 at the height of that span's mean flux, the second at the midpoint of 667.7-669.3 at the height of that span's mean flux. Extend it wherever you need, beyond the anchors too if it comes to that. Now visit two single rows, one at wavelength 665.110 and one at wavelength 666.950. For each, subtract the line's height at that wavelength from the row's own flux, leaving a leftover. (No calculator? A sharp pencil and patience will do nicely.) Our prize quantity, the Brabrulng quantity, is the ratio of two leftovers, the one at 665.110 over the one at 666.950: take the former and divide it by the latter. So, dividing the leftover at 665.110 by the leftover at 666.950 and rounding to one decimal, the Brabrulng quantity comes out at -0.8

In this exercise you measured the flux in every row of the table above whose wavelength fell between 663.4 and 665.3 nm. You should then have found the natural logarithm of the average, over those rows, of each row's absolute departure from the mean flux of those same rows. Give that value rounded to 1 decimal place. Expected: -1.1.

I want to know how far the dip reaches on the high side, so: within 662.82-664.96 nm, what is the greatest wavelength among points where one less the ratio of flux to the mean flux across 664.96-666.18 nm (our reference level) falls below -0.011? 662.969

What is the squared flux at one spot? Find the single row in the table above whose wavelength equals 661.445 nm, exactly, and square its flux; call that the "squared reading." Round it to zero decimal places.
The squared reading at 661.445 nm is 643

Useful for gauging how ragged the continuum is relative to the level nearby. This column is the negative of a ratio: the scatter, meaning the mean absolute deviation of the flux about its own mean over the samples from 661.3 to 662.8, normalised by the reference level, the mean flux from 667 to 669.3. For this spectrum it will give -0.0113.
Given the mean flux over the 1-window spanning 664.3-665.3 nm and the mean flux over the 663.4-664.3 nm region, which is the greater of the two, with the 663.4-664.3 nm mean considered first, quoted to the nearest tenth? 24.8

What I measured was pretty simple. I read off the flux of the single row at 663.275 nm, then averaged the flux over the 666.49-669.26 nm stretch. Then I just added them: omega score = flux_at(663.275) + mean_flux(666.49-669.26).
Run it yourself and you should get 49.5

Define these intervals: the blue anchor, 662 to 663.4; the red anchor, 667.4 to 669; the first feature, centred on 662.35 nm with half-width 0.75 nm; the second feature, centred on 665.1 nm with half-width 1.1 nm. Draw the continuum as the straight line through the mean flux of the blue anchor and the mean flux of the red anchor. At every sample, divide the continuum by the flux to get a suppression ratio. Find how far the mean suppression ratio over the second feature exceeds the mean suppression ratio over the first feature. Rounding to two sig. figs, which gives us 0.012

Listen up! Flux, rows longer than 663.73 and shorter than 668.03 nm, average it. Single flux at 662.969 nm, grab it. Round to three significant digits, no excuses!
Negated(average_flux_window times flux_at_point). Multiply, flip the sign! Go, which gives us -631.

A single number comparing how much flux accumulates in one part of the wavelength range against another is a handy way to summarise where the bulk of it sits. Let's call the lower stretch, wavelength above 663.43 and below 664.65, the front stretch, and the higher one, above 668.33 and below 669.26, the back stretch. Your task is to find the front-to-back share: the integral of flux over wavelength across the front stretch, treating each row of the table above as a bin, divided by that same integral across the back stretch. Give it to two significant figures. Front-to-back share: 1.3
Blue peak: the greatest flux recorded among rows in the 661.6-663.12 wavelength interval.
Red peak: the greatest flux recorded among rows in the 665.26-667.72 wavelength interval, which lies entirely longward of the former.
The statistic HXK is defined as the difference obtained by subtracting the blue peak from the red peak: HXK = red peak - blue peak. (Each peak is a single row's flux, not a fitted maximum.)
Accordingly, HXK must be 0.13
